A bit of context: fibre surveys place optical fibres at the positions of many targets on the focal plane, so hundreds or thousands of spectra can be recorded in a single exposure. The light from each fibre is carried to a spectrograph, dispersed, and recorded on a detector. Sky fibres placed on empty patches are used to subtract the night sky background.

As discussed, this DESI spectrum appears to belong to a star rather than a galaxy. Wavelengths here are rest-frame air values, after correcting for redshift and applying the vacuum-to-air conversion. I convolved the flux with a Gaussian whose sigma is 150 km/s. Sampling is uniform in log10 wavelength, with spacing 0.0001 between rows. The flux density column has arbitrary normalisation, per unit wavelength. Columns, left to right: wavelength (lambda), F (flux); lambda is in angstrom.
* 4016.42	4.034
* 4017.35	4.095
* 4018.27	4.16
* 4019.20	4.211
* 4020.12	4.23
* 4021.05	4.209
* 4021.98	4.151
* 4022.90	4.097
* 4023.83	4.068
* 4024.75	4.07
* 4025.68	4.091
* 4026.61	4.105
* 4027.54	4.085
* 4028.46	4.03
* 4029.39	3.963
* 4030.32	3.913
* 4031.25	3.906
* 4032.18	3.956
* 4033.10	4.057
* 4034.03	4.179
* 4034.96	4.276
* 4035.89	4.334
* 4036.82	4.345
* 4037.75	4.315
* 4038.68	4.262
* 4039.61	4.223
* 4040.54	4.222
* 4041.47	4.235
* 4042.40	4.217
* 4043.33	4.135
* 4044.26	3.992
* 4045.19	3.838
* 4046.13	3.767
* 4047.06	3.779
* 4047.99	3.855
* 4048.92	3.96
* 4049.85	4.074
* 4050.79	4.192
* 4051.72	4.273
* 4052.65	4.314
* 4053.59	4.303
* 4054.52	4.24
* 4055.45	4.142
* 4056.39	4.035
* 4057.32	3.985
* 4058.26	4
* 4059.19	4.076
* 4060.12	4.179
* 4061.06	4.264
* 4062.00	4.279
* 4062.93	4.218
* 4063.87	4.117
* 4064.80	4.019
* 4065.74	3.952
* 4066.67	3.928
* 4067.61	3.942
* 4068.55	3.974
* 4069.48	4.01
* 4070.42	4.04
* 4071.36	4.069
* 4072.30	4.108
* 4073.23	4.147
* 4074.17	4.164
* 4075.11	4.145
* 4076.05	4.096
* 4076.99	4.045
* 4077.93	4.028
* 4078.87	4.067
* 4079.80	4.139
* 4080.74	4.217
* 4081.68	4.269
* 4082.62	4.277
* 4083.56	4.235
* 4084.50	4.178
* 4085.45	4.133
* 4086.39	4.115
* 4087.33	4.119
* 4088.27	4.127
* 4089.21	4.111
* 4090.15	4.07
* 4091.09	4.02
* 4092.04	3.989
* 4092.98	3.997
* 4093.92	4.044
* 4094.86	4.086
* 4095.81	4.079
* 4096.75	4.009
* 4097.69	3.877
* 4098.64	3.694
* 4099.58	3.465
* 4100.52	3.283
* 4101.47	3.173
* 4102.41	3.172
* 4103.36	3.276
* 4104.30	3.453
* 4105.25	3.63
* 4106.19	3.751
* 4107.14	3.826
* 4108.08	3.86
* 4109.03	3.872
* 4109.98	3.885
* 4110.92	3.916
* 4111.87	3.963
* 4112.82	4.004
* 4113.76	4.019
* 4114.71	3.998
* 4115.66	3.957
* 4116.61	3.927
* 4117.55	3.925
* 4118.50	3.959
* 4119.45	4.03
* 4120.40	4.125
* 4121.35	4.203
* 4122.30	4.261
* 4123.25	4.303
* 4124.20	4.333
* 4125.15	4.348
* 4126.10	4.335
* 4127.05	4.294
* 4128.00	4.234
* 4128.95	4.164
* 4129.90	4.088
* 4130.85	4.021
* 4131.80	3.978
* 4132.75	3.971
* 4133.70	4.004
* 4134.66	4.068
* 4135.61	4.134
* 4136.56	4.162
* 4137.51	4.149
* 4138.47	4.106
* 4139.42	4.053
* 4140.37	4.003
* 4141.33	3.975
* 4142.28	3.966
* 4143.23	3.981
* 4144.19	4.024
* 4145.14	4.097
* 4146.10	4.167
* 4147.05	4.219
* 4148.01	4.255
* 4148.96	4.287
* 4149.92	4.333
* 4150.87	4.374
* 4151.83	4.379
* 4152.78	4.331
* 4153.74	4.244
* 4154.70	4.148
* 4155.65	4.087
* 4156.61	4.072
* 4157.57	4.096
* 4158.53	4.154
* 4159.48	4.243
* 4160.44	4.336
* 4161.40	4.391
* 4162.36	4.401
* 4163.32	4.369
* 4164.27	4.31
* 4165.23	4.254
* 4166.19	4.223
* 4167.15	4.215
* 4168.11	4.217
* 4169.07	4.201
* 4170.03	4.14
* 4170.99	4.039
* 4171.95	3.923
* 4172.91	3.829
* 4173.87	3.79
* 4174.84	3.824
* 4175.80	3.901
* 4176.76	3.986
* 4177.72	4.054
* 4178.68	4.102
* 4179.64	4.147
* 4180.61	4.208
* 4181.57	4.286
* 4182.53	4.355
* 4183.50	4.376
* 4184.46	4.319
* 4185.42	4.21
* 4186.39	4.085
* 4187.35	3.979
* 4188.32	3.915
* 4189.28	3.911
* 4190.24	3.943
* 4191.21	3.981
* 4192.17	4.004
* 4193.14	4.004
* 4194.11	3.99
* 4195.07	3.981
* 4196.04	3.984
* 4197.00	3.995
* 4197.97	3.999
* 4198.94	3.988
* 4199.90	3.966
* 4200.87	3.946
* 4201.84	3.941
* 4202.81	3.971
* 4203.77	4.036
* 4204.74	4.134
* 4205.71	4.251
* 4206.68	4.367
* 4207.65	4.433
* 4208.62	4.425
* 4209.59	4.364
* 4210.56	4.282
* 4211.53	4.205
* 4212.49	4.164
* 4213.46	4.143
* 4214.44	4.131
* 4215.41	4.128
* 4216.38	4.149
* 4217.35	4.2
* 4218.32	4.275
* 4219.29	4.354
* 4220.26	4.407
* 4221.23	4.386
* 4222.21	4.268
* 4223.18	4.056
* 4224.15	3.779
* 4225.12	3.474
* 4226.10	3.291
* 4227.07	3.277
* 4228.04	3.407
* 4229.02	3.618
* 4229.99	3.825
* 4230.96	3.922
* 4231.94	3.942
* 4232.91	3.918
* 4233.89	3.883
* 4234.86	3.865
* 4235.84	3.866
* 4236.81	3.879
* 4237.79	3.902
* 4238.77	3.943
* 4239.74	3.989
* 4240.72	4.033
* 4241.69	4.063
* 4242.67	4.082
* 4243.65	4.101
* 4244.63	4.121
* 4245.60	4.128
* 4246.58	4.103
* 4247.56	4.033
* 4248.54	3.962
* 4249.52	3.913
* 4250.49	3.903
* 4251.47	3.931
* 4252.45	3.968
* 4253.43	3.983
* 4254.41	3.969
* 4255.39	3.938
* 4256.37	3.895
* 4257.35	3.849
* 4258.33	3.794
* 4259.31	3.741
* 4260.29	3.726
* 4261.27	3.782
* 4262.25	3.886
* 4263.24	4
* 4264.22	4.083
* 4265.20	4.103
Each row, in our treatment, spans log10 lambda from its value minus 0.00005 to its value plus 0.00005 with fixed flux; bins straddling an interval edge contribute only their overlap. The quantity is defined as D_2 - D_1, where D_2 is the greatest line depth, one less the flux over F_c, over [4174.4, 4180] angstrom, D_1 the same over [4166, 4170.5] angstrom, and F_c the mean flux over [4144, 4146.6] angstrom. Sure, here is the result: 0.077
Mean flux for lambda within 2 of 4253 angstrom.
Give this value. 3.96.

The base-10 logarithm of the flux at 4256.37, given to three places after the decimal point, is 0.591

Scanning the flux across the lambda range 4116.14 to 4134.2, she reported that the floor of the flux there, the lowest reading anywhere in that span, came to 3.925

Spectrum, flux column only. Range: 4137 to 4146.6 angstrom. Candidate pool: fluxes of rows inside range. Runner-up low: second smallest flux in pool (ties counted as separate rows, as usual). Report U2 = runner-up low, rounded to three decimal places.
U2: 3.975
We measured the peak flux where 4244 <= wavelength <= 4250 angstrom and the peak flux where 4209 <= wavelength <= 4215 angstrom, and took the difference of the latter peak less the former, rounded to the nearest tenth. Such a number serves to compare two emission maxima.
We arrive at 0.2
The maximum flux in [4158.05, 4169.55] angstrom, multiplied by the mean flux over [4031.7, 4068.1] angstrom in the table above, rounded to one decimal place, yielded 18.1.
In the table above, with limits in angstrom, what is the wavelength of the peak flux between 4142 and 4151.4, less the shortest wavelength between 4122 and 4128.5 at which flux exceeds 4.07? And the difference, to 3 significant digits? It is 28.6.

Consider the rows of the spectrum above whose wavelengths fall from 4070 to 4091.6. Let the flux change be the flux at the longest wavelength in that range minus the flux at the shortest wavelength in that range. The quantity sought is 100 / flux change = -5000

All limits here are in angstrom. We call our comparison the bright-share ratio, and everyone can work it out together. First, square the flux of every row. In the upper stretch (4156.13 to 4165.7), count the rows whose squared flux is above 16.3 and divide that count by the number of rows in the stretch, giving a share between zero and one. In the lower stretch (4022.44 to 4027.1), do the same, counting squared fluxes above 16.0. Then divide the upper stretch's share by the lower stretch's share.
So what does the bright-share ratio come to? 1.0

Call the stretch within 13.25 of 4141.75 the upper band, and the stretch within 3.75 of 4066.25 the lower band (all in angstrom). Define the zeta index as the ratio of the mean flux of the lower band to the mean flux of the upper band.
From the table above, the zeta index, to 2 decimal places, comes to 0.97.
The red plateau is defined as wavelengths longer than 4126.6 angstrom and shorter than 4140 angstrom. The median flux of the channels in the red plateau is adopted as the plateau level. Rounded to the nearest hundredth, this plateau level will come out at 4.10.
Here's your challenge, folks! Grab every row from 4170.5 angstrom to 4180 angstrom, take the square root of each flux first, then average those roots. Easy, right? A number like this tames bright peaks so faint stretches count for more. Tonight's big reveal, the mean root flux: 1.99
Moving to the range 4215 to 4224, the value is 2.06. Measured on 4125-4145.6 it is 2.02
